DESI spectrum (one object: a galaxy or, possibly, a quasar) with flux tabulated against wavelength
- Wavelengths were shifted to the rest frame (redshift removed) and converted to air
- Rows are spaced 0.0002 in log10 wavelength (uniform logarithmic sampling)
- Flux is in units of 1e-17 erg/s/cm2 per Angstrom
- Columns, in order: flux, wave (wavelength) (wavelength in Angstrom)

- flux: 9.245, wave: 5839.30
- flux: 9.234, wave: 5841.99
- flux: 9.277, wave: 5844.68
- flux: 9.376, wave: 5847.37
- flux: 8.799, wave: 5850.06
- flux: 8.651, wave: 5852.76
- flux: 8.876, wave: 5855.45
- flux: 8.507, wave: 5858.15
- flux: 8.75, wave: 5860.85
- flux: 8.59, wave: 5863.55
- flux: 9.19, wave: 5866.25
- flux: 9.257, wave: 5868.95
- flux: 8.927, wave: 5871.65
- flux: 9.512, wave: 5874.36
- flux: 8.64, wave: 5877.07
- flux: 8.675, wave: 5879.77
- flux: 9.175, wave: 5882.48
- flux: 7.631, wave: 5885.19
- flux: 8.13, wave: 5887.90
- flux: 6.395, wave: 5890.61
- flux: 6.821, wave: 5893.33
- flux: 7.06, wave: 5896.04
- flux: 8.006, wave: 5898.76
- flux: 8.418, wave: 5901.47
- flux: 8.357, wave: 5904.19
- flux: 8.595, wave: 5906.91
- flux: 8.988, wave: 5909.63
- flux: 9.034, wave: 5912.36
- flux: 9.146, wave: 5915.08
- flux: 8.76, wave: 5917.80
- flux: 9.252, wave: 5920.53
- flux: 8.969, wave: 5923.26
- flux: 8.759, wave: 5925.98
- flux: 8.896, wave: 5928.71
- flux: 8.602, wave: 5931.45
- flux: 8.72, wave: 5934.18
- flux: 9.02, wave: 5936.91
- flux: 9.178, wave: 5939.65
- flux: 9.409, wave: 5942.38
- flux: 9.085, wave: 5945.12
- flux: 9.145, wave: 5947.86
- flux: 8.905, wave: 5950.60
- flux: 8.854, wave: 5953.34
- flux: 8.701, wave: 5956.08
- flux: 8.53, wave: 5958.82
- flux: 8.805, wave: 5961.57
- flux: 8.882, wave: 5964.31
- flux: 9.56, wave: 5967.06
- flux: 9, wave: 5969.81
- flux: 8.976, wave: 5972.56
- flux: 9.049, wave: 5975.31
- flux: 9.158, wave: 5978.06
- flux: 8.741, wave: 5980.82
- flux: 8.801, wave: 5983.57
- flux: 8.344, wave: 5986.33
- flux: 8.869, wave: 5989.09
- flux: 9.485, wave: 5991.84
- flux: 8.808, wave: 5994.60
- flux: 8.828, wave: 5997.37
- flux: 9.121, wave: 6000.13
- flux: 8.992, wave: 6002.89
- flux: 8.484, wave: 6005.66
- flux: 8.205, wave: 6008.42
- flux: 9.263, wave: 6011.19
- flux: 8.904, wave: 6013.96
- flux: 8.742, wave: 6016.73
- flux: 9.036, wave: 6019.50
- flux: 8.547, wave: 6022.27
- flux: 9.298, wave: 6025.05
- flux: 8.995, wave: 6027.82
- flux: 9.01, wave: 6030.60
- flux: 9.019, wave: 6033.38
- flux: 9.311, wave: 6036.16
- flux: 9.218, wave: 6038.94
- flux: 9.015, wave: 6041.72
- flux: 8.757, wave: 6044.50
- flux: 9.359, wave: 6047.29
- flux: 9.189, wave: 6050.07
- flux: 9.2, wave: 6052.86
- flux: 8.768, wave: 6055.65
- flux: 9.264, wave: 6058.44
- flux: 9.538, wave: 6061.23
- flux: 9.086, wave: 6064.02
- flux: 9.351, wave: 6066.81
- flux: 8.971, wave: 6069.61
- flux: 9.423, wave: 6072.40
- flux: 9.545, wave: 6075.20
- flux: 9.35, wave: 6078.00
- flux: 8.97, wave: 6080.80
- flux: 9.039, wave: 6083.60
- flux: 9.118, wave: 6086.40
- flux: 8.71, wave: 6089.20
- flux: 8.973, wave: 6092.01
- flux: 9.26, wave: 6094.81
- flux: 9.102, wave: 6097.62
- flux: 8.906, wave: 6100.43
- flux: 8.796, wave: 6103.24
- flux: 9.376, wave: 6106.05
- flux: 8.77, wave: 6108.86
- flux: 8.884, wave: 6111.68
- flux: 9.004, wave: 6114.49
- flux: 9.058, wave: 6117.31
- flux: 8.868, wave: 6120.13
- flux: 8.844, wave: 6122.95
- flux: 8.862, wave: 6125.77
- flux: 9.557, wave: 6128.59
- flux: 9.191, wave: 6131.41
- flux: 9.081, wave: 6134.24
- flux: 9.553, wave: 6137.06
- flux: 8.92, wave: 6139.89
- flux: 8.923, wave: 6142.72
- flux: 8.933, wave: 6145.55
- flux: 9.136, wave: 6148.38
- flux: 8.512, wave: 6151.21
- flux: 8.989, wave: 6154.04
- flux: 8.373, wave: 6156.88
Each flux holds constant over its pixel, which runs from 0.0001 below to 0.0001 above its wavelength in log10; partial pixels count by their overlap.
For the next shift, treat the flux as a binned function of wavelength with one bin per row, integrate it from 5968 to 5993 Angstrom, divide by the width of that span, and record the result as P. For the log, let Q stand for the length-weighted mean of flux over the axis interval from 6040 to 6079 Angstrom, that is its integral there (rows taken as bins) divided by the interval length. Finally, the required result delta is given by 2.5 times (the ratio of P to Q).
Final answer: 2.43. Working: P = 8.9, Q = 9.20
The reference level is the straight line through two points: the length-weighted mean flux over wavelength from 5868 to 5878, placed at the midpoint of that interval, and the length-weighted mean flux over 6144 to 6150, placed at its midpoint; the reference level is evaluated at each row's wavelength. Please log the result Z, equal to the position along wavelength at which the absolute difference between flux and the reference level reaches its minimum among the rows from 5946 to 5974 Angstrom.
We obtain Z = 5969.81 Angstrom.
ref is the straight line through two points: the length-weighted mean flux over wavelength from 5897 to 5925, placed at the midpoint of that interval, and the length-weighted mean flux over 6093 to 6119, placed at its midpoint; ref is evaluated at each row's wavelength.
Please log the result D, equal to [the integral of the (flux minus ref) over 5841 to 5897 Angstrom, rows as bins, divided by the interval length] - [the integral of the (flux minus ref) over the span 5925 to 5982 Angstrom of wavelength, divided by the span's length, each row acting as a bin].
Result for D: -0.28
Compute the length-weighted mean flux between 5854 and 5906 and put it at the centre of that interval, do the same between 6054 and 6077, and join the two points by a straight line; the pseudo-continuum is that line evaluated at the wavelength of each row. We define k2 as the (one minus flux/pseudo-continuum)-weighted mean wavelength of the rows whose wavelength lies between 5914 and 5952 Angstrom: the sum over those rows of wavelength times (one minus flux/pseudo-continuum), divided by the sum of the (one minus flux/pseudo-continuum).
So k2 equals 5932.6 Angstrom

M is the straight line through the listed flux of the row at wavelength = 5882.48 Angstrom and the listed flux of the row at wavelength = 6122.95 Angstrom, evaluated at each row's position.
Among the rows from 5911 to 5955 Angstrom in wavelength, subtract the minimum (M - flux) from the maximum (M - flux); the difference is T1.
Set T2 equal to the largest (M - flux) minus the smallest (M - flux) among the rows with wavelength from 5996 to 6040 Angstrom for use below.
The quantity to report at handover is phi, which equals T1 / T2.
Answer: 0.7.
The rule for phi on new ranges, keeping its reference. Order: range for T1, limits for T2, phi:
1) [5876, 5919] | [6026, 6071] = 3.5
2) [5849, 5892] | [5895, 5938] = 1.4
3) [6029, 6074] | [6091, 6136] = 1.0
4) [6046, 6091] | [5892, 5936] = 0.3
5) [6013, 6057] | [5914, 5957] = 1.0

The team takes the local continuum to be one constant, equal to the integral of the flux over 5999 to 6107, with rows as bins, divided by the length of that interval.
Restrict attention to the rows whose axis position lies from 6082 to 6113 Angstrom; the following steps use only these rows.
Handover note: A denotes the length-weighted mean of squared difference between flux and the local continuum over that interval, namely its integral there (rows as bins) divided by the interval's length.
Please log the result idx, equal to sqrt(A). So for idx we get 0.21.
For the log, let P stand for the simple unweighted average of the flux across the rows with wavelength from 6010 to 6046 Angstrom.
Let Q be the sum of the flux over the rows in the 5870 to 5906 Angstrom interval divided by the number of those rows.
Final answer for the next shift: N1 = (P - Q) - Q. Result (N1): -7.3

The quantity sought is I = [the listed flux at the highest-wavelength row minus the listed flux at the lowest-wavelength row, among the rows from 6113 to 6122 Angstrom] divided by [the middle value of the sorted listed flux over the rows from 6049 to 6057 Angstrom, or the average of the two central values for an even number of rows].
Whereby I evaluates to -0.015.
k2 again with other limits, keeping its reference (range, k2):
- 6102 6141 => 6120.5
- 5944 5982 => 5961.2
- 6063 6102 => 6090.6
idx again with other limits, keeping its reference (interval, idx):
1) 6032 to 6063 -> 0.25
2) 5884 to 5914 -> 1.38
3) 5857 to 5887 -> 0.55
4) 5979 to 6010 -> 0.43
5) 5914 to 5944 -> 0.26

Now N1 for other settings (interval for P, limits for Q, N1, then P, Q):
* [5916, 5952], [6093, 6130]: -9.1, 8.98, 9.02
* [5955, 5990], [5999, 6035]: -8.9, 8.88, 8.89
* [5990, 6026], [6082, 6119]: -9.1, 8.90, 9.00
